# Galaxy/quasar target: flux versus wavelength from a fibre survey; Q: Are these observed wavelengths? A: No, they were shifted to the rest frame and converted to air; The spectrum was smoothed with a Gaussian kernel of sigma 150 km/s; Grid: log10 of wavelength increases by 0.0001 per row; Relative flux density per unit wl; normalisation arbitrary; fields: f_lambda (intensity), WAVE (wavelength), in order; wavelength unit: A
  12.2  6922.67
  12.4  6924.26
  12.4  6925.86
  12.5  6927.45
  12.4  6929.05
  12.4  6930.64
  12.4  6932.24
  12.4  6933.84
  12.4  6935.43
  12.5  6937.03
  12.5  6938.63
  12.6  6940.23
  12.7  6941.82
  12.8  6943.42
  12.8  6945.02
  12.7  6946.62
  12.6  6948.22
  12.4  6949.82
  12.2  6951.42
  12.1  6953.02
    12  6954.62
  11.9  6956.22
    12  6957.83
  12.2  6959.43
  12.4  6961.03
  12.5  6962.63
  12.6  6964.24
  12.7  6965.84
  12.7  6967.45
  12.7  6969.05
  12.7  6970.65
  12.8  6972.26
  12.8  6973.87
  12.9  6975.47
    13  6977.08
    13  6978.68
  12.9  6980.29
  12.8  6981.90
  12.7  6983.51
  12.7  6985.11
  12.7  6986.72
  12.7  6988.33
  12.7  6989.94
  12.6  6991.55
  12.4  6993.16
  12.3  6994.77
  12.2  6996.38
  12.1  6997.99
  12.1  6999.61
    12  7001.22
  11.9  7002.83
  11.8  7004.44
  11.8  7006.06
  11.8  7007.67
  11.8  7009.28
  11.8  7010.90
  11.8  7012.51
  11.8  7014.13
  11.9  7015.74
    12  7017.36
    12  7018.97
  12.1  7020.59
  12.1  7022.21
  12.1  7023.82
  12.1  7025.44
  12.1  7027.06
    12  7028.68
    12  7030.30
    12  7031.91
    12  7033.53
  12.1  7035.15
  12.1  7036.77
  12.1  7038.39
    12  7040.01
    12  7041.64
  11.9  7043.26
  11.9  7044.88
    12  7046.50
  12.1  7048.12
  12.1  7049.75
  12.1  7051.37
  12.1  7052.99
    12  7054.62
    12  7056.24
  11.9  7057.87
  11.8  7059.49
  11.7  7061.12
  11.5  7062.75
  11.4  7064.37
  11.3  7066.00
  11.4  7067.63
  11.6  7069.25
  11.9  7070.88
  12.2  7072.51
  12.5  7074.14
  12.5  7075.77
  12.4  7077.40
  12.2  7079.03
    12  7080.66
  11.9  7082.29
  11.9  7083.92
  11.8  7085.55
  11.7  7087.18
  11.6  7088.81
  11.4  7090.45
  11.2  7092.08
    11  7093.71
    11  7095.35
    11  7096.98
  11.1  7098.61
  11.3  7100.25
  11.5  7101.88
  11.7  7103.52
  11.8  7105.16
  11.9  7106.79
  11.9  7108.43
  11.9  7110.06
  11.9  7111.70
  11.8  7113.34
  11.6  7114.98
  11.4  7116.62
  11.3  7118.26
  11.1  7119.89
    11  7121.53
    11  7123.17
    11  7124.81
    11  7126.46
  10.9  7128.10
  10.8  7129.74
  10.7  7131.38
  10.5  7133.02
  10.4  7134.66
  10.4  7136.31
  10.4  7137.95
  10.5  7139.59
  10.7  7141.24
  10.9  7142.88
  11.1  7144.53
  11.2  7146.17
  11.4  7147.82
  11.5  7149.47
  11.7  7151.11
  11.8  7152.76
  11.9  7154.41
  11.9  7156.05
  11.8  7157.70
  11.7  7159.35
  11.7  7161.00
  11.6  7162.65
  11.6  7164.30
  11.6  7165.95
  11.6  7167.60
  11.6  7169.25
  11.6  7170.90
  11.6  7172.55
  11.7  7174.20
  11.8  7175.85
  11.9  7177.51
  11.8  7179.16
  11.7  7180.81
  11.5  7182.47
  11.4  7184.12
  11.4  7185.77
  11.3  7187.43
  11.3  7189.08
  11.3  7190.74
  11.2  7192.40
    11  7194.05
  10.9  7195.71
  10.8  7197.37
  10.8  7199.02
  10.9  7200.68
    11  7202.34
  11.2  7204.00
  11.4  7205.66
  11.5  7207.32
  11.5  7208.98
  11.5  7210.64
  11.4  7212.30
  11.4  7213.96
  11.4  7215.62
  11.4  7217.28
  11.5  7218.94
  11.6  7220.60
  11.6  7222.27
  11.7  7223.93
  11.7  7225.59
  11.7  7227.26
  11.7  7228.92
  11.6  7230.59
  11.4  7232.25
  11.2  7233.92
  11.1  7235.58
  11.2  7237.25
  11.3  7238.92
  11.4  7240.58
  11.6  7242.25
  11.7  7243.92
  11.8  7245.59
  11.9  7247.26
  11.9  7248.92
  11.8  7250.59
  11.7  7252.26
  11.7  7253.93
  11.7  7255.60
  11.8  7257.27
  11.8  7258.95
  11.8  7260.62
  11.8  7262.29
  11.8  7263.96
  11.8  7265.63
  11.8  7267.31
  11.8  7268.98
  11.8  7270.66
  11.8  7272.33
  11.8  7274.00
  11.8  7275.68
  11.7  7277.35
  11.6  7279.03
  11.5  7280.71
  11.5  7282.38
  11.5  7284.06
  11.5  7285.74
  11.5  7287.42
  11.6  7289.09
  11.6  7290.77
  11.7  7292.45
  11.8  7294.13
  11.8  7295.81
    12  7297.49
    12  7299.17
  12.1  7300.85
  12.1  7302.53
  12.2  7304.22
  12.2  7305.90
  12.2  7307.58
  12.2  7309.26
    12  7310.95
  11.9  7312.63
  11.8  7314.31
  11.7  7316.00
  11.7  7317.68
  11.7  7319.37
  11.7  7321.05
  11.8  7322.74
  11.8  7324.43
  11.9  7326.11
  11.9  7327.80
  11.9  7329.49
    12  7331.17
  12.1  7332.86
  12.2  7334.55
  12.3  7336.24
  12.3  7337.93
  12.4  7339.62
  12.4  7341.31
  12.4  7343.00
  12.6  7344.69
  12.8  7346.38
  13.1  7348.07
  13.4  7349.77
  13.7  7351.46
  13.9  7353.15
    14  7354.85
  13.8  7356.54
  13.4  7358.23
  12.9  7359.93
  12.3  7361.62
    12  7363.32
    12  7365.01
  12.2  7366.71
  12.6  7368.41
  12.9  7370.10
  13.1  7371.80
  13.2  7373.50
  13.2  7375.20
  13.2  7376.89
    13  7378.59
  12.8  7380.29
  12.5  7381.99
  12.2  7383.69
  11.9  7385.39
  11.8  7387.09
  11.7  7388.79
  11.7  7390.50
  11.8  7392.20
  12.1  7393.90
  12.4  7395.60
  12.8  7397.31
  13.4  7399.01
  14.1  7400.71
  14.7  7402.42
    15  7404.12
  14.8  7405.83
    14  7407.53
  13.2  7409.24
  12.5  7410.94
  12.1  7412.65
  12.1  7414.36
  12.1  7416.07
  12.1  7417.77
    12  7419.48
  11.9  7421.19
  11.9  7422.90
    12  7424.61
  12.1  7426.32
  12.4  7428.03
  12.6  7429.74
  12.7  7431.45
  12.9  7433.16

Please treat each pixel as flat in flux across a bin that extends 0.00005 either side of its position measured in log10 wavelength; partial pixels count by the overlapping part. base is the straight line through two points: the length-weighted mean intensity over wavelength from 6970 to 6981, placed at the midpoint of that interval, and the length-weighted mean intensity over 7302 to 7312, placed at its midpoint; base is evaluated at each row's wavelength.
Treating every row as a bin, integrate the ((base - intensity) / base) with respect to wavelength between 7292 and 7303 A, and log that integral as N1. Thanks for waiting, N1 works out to 0.2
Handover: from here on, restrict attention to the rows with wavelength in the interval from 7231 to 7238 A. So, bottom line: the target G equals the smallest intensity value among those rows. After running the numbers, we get 11.1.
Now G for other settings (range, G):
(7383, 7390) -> 11.7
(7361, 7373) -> 12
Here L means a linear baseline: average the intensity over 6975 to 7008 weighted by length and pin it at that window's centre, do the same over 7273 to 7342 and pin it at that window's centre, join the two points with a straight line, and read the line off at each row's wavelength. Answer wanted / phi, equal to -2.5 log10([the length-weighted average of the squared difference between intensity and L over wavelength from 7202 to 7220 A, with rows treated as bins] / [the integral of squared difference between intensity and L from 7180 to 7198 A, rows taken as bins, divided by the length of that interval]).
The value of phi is 0.5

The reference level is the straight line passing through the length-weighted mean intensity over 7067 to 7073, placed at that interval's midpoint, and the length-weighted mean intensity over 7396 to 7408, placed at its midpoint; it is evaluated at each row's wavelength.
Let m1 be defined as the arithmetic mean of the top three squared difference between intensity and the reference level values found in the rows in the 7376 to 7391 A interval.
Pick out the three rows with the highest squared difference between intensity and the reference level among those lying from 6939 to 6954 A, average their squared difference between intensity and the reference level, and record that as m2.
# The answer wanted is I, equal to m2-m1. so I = -1.5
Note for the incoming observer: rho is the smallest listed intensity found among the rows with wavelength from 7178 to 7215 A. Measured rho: 10.8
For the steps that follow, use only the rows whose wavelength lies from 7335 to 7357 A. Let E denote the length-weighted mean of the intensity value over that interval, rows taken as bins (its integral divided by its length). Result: 13.0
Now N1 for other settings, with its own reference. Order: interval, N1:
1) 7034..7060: 1.4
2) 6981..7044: 3.2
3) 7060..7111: 3.8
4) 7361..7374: -0.6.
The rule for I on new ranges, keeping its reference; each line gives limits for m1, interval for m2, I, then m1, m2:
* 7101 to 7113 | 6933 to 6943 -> 2.9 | 0.1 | 3.0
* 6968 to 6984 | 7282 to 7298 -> -0.3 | 3.4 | 3.1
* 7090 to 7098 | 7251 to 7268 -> 0.9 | 0.9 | 1.8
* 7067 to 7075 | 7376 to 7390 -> 4.4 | 0.3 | 4.6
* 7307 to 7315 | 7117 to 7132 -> -0.5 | 2.4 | 1.9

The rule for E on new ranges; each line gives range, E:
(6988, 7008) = 12.2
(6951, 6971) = 12.4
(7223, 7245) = 11.5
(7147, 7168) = 11.7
